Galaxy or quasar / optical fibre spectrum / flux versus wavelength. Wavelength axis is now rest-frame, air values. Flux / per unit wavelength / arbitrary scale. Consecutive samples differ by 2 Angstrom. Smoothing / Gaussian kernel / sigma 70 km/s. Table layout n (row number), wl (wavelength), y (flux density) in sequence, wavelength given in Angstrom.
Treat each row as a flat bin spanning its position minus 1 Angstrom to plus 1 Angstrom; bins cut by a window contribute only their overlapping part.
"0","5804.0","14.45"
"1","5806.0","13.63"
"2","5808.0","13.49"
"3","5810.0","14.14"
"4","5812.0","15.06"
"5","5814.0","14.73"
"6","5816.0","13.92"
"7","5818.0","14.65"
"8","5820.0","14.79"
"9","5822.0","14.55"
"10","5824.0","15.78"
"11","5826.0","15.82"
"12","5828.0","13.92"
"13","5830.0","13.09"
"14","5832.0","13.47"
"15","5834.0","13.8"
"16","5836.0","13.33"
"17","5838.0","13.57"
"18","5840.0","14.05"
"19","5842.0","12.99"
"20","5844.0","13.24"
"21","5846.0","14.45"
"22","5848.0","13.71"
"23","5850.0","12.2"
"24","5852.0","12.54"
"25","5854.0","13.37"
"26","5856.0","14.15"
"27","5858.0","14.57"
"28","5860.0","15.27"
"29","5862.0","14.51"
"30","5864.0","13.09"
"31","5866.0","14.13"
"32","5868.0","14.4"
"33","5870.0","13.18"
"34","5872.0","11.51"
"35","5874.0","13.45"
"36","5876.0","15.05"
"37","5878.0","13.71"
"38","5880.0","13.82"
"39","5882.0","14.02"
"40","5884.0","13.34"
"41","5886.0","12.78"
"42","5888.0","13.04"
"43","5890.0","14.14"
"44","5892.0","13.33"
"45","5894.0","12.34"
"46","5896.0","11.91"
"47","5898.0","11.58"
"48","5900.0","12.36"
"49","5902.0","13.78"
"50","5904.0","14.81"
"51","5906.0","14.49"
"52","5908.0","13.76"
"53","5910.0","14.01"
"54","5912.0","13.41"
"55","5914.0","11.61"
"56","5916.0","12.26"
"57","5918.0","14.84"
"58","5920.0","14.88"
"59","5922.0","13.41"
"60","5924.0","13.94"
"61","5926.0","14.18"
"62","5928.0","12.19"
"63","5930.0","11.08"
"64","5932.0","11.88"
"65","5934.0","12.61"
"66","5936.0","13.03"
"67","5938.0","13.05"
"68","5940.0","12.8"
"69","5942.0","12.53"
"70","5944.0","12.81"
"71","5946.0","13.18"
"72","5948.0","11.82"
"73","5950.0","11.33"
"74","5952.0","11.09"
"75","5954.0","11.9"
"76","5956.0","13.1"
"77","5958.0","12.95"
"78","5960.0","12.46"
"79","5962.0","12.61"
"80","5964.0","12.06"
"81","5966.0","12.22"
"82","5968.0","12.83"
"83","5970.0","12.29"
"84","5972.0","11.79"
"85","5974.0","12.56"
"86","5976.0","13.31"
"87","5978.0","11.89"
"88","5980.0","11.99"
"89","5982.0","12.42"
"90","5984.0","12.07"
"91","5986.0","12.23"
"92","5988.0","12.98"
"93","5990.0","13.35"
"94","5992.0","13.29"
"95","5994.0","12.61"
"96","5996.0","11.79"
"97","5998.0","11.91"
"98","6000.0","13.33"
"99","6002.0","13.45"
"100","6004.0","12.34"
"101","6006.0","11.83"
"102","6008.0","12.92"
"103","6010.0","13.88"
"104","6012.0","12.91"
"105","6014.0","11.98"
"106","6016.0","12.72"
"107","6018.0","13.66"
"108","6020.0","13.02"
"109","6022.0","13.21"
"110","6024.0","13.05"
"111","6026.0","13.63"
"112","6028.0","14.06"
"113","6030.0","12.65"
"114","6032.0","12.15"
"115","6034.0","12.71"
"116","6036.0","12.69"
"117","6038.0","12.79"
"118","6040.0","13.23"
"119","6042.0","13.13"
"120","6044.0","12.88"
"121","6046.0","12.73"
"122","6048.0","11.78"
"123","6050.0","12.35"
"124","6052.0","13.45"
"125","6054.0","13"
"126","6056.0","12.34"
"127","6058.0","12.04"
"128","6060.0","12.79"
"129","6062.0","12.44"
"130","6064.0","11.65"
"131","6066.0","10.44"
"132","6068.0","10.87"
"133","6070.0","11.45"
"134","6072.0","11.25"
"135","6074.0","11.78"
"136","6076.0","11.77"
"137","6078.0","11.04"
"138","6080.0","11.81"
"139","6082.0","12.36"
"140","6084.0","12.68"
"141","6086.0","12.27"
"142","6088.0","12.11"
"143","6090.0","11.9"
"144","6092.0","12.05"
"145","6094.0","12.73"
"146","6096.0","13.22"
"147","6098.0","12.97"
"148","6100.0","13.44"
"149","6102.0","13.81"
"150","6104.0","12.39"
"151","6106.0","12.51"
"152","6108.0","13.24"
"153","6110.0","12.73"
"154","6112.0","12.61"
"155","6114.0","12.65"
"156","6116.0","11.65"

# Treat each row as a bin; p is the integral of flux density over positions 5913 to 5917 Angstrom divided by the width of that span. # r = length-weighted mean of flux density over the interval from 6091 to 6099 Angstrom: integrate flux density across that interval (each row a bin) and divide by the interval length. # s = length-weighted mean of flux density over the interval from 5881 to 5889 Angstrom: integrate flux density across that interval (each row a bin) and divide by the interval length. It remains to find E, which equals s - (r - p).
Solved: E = 12.5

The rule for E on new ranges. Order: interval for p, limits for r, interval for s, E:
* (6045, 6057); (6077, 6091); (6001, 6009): 13.2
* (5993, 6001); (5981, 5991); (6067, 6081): 11.2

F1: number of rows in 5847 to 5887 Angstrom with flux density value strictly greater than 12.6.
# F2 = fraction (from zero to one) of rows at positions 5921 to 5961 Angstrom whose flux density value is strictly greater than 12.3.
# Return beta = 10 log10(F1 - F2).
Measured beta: 12.1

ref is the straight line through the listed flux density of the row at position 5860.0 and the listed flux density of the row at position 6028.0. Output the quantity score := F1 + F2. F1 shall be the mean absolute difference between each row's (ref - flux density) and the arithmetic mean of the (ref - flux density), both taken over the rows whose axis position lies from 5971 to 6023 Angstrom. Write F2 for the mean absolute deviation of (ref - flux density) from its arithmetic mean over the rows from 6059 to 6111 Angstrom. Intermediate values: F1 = 0.6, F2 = 0.71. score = 1.33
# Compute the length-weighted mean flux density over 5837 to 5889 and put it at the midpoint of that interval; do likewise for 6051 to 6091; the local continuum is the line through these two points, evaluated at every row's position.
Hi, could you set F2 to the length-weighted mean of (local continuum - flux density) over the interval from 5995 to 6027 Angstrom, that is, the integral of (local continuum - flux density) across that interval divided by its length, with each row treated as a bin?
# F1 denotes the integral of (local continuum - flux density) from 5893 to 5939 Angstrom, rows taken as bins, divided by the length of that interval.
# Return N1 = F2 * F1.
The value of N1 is -0.039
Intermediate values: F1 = 0.1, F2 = -0.4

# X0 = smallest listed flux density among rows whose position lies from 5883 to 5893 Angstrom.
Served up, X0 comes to 12.78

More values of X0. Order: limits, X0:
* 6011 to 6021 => 11.98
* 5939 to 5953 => 11.09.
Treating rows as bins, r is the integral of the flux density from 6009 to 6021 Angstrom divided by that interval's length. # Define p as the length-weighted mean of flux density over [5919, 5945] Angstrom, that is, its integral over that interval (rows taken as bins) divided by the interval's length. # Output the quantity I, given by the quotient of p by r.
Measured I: 0.99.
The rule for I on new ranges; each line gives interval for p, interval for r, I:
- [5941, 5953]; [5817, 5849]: 0.86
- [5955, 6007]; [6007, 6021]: 0.96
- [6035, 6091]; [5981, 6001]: 0.97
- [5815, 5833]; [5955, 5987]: 1.16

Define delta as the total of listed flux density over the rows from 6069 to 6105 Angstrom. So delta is 221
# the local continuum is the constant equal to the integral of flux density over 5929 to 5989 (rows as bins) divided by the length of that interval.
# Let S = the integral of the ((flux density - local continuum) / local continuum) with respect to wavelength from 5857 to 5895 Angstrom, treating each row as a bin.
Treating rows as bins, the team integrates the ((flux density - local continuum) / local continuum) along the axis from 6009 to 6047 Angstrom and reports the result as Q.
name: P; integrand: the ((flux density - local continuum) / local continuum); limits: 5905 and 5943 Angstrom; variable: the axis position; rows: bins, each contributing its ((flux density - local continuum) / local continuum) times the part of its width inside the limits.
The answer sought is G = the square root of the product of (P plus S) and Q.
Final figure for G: 3.6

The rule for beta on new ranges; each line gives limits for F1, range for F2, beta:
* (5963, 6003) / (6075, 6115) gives 8.7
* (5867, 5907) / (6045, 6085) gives 11.6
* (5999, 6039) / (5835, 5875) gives 11.8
